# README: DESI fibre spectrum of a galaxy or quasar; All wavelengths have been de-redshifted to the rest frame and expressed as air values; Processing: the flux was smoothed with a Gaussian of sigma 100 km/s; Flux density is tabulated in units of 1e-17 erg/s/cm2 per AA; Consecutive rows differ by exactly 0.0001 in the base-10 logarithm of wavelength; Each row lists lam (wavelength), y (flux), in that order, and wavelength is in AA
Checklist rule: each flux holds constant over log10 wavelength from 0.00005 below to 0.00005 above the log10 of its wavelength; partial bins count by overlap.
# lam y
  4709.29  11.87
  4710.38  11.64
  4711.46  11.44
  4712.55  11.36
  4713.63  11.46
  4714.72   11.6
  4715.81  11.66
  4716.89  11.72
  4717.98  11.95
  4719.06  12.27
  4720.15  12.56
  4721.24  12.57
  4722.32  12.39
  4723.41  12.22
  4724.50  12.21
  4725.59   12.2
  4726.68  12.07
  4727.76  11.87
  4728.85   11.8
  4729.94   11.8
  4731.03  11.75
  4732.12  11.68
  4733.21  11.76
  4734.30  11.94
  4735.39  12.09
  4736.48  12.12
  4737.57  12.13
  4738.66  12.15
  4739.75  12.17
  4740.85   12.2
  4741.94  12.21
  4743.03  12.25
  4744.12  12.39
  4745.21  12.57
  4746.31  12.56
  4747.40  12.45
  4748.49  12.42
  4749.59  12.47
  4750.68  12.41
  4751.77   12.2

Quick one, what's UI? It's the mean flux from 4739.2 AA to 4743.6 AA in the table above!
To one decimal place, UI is 12.2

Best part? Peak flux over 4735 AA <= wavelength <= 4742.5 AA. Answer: 12.21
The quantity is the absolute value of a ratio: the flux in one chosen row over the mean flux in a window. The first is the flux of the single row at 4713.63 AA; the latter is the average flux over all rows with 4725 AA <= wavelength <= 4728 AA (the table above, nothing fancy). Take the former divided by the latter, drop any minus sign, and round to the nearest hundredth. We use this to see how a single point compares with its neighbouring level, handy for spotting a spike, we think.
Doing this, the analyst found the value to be 0.95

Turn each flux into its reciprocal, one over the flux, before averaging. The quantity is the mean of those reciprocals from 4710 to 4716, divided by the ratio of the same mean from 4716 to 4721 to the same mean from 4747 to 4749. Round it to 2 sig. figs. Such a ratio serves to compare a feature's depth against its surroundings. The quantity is 0.085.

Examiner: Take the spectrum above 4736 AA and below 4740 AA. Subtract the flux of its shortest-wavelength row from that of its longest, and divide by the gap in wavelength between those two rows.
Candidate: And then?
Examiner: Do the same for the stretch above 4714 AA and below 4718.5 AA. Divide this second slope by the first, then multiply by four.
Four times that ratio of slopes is 28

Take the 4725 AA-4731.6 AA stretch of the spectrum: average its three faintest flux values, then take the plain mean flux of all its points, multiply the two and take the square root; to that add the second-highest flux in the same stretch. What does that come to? 23.9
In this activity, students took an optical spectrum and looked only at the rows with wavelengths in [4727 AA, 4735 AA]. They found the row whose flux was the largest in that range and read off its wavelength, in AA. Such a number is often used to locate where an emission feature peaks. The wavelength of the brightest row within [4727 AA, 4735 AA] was 4734.30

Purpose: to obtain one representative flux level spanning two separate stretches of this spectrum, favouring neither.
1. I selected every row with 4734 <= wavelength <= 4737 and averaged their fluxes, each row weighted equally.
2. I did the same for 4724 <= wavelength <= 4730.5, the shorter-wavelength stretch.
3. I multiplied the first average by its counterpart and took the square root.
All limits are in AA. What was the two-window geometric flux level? 12.0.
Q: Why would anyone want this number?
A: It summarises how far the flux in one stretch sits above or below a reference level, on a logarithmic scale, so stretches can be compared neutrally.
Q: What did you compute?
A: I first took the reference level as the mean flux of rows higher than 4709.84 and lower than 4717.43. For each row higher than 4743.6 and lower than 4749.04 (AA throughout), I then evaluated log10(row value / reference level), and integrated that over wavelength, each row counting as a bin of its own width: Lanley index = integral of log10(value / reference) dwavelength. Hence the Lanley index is 0.18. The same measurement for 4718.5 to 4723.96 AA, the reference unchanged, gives 0.17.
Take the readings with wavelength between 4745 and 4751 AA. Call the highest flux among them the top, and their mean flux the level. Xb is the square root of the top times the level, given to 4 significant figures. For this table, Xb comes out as 12.52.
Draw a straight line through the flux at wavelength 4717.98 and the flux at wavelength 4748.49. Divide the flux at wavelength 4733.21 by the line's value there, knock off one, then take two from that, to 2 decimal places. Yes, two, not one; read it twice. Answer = -2.03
